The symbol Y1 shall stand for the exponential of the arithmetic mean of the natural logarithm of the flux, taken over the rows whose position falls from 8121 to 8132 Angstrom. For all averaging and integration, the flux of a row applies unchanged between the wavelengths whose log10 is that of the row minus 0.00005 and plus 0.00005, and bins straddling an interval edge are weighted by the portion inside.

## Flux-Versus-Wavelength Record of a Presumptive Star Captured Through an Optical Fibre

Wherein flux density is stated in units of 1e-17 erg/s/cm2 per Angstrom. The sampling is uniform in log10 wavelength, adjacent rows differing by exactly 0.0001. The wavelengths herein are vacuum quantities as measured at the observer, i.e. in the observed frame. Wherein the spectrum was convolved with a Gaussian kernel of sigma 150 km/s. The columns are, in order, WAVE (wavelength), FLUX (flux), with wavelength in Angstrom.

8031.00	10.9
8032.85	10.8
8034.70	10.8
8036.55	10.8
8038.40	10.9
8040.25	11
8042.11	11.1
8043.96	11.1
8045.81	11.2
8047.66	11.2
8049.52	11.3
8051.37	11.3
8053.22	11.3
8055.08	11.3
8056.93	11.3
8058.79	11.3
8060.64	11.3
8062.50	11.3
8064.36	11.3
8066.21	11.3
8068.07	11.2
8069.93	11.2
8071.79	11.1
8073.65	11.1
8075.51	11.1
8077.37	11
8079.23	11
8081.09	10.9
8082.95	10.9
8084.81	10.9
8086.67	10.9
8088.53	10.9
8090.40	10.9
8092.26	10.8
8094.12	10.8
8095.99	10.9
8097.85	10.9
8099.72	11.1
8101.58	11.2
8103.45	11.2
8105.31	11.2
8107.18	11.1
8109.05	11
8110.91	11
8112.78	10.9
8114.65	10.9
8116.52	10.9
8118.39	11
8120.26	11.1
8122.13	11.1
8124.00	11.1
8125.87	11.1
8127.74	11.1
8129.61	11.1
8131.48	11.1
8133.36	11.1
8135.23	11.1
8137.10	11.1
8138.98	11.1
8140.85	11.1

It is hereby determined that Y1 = 11.1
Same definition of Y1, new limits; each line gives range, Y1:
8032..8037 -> 10.8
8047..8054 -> 11.3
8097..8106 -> 11.1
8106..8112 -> 11.0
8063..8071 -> 11.2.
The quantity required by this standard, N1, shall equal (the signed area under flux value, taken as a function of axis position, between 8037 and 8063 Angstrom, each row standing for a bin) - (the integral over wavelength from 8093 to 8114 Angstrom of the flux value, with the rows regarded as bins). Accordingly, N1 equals 60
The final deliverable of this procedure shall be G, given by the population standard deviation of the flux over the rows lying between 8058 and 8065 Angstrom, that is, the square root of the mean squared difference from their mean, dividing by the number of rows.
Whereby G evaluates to 0.000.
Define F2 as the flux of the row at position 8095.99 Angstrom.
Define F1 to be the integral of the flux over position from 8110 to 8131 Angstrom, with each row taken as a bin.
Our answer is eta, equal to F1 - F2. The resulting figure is 221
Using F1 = 232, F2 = 10.9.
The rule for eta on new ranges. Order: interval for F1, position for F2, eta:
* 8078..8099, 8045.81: 218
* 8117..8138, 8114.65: 222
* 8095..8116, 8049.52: 220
